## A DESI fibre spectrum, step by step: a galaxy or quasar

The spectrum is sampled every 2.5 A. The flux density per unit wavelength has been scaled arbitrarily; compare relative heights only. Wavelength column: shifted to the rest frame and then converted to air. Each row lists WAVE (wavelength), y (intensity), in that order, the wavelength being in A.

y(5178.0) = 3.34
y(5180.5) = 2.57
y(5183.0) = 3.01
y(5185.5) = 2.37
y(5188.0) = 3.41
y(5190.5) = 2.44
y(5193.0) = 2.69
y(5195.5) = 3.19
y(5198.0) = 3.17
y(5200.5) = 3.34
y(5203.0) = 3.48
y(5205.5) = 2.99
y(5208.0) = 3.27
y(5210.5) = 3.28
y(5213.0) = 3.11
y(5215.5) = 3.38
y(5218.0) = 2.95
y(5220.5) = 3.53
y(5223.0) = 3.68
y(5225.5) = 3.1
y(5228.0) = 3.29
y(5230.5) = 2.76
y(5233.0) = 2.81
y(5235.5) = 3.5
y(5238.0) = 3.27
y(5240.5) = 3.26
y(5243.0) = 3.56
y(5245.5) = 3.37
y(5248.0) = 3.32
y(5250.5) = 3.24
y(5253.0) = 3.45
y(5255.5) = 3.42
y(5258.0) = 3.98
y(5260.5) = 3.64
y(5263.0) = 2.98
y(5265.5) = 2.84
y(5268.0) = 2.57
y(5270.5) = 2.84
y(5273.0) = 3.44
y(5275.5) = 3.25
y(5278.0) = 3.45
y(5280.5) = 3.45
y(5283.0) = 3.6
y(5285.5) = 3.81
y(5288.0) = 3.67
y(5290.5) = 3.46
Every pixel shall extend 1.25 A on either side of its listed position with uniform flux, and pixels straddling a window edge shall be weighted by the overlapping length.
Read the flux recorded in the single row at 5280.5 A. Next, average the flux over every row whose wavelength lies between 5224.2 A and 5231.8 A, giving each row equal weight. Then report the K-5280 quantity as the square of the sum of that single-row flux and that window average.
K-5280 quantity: 42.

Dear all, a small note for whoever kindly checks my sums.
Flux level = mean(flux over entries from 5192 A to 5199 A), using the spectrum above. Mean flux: 3.02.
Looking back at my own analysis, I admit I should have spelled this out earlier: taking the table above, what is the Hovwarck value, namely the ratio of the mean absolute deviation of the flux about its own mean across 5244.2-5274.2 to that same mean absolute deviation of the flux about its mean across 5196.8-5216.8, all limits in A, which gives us 2.5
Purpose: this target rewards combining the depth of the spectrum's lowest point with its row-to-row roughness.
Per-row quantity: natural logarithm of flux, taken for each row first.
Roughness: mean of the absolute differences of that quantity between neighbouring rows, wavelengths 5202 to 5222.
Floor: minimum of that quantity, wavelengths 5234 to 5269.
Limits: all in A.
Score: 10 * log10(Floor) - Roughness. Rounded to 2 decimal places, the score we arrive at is -0.35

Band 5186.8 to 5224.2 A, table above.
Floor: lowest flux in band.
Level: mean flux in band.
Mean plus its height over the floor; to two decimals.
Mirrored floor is 3.95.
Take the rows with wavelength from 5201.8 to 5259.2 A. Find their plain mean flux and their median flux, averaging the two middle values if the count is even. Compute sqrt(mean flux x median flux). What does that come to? 3.30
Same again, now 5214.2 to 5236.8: 3.26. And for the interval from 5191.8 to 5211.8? 3.20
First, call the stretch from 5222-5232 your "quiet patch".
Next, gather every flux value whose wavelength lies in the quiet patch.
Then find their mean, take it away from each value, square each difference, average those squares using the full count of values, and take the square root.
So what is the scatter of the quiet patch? 0.33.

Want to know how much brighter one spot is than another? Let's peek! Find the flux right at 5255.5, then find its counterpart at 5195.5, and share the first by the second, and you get 1.1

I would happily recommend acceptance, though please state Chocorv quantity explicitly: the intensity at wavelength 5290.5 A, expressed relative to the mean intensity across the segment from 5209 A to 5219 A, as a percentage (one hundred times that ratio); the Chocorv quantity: 109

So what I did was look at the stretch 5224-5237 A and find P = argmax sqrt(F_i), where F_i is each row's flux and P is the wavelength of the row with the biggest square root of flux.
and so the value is 5235.5 A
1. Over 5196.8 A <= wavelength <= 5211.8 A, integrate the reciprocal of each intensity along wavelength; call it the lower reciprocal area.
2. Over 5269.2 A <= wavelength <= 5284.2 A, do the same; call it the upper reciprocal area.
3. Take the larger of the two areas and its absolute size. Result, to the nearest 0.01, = 4.62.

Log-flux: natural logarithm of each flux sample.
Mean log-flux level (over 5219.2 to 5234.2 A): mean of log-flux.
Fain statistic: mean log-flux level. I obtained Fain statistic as 1.156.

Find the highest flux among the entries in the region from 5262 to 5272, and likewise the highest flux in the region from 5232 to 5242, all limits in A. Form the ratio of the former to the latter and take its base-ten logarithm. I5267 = -0.070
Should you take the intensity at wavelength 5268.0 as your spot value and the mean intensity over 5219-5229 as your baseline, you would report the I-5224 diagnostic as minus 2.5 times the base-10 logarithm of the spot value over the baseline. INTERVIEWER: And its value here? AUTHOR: 0.30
